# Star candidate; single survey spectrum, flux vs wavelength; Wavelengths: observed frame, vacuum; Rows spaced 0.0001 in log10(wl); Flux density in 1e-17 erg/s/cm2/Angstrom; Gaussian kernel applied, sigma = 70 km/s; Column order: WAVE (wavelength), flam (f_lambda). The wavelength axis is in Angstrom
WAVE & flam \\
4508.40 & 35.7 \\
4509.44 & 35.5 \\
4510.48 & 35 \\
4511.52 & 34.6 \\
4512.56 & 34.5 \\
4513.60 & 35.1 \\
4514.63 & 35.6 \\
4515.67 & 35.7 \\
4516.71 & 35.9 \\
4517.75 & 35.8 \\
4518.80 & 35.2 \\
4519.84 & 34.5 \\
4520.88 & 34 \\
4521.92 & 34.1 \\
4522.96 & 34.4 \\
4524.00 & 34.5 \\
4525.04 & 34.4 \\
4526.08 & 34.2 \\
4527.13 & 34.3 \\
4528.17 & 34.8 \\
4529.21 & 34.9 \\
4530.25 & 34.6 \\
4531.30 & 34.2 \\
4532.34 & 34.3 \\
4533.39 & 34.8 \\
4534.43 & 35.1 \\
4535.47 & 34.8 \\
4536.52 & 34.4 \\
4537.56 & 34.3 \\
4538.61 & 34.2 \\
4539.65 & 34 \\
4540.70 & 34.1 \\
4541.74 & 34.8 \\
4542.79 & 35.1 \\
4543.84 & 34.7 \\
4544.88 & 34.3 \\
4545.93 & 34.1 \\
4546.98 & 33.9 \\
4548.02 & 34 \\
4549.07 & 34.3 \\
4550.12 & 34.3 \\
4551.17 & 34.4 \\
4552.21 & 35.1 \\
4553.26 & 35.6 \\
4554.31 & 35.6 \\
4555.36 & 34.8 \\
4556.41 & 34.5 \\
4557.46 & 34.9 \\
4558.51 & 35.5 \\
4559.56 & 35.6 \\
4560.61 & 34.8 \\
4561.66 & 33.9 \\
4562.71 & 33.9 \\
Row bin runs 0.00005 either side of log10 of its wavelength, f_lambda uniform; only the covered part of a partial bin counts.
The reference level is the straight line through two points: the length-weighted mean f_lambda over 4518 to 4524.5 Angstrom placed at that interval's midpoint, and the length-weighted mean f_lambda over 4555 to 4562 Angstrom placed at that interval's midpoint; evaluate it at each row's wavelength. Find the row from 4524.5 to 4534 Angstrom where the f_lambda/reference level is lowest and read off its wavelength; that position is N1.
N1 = 4531.30 Angstrom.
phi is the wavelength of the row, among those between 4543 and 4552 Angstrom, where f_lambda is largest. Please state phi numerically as 4543.84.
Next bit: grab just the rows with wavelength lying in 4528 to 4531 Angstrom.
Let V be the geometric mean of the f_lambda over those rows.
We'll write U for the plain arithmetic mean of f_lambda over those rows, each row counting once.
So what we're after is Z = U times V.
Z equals 1209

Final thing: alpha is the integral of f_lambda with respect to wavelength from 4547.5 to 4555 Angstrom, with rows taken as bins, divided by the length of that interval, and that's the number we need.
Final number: 34.76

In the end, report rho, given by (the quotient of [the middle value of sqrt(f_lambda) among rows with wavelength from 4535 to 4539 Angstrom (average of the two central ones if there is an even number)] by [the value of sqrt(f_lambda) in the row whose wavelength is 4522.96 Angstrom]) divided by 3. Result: 0.333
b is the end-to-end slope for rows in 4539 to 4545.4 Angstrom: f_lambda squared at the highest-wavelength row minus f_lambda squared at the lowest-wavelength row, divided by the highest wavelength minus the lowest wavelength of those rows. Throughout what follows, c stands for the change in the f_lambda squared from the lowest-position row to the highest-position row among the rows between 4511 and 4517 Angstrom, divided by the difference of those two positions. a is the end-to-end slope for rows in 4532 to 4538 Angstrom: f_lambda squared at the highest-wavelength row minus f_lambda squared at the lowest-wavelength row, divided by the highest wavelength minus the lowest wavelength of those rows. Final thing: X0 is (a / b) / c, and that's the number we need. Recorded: 0.00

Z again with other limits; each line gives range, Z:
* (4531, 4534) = 1186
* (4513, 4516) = 1258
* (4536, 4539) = 1176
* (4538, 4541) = 1163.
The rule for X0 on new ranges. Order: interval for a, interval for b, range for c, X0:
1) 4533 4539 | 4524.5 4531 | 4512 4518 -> -0.17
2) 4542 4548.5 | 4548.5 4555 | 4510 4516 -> -0.09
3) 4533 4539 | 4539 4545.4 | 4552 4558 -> 0.76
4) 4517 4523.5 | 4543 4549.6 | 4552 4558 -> -1.34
